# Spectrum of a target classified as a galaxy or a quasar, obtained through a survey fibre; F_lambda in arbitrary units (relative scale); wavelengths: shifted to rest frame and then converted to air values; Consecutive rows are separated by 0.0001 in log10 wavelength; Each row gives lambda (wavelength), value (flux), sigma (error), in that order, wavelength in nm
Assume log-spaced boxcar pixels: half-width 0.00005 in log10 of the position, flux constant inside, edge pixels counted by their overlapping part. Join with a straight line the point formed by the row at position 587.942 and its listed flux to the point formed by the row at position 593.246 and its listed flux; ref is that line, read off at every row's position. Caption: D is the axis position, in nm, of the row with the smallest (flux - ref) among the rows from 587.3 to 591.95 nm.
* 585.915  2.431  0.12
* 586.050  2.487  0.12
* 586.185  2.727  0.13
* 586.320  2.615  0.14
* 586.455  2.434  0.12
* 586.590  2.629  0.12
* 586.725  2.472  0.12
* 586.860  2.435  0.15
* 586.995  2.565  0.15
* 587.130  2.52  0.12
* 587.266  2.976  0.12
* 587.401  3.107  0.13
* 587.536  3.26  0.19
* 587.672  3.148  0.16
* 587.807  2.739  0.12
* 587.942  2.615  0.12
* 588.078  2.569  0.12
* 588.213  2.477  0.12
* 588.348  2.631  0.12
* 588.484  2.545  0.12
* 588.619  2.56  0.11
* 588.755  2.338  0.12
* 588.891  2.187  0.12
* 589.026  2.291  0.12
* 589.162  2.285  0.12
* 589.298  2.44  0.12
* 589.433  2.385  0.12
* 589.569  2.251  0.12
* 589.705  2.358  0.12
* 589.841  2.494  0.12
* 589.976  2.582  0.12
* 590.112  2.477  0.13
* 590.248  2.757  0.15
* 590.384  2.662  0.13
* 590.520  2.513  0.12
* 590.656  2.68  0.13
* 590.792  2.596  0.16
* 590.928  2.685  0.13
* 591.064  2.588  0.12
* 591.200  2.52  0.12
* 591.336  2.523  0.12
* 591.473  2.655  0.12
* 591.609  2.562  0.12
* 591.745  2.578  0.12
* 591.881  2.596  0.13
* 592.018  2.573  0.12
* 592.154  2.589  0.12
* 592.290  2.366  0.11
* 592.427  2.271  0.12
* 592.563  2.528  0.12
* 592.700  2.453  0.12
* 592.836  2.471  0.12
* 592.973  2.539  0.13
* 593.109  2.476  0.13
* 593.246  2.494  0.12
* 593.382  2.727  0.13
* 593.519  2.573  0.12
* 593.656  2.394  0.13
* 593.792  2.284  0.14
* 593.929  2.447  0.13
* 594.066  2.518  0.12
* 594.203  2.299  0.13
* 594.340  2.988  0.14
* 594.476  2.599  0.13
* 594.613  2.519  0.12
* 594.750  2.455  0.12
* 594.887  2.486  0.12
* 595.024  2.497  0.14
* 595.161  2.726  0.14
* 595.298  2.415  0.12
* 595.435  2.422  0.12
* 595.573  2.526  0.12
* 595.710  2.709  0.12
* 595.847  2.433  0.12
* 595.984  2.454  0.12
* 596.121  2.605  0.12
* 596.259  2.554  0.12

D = 588.891 nm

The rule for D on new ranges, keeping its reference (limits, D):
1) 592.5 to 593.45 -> 592.700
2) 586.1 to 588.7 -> 586.455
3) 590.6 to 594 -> 592.427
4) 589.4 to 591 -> 589.569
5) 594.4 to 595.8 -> 595.298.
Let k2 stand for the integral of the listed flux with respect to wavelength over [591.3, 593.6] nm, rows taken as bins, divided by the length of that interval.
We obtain 2.53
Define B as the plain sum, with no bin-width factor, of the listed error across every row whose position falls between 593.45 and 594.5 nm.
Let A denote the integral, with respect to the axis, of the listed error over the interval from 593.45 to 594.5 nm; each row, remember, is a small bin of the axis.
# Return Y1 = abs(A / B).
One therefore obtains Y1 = 0.131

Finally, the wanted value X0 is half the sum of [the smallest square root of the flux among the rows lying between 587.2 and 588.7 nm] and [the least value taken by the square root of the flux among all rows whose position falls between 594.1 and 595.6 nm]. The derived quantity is 1.55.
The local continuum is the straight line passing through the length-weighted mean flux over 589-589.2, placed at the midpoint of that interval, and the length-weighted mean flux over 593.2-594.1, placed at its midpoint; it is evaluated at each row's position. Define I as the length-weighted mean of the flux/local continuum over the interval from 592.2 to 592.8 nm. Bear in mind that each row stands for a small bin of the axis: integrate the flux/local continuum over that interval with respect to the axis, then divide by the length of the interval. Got 0.99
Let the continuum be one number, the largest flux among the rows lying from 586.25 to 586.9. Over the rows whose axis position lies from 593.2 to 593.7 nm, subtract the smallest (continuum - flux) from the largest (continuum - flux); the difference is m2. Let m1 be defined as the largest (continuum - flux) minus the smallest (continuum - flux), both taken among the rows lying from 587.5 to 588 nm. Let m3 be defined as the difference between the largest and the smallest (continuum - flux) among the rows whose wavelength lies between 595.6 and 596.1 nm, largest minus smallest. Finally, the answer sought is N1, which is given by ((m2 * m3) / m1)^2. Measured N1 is 0.02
